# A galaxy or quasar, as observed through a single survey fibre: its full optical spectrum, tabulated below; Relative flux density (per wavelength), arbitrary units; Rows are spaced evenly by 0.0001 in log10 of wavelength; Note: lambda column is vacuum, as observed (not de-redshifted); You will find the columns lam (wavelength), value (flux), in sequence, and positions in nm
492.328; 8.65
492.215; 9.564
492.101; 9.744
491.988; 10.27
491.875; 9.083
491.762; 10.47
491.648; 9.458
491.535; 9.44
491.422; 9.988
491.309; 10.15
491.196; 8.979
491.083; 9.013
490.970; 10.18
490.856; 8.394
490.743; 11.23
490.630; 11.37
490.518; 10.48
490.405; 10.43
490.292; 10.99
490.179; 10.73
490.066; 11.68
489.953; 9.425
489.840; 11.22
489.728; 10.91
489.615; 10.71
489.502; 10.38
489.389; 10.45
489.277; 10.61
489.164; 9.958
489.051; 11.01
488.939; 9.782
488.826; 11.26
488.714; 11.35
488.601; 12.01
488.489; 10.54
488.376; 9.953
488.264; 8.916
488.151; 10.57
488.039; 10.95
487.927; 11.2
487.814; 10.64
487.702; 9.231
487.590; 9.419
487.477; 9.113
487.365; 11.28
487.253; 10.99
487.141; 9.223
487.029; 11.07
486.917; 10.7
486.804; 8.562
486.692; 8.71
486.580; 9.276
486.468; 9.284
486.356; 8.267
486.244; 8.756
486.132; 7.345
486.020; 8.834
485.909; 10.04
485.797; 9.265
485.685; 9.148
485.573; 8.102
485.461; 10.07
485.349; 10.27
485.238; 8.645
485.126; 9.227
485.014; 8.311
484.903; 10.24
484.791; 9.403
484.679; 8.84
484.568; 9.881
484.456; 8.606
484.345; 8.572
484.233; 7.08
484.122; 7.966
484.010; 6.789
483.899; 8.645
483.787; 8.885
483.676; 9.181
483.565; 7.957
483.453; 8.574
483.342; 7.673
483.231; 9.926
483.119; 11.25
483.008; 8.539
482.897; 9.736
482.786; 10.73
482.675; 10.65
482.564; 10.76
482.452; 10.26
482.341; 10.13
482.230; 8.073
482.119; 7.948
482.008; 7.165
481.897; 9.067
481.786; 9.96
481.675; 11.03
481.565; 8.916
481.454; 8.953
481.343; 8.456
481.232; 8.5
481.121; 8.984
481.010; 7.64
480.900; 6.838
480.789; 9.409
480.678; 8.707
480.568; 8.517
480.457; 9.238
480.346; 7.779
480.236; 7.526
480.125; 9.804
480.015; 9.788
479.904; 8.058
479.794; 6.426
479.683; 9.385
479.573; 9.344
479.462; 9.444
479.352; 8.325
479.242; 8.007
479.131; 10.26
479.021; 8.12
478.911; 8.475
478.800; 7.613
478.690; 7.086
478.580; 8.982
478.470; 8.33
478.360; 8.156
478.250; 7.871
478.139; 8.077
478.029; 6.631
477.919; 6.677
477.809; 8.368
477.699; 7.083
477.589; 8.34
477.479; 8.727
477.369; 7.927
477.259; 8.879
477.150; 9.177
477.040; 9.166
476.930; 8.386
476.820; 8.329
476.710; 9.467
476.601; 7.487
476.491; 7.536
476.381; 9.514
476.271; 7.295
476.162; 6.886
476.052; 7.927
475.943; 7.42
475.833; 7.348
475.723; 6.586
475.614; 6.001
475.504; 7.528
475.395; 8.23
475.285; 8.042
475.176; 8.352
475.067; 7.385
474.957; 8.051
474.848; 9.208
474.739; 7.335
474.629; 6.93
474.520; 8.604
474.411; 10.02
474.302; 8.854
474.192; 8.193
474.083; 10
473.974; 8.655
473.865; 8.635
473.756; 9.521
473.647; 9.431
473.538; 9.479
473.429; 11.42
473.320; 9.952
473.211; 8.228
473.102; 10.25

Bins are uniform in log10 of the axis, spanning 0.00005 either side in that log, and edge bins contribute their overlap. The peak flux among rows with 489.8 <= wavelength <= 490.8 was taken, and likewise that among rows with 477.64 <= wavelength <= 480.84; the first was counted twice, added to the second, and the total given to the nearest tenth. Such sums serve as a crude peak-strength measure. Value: 33.6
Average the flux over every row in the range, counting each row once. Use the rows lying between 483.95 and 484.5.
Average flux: 7.8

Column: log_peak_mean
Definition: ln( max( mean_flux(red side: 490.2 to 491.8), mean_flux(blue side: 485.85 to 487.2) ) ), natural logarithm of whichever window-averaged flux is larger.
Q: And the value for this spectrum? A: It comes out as 2.31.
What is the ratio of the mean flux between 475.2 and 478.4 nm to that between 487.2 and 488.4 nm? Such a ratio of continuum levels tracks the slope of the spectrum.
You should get 0.77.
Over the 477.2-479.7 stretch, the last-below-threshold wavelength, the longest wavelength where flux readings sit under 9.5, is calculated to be 479.683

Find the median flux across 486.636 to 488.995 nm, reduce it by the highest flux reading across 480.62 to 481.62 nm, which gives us 1.2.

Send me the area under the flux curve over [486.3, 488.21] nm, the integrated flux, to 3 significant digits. 18.9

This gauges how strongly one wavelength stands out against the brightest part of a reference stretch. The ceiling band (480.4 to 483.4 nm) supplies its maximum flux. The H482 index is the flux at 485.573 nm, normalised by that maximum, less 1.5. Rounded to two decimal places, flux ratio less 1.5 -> -0.78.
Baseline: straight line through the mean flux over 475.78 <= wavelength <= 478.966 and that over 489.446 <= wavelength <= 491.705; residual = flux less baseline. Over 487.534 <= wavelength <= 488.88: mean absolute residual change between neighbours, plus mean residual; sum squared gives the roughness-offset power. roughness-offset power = 2.0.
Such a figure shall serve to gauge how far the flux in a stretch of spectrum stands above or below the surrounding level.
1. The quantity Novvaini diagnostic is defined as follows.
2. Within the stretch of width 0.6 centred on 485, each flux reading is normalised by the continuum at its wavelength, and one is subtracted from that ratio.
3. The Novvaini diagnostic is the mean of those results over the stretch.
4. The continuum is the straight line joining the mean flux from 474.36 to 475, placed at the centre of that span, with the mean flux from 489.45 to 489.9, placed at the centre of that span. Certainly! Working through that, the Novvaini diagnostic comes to -0.09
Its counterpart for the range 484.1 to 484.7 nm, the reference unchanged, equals -0.15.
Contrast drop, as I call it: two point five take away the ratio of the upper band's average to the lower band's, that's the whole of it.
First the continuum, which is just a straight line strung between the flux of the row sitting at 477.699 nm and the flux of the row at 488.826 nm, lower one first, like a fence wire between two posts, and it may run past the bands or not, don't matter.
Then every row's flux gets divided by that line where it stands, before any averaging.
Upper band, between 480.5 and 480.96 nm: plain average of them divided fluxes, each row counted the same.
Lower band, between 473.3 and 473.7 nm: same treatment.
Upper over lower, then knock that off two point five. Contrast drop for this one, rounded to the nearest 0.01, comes 1.94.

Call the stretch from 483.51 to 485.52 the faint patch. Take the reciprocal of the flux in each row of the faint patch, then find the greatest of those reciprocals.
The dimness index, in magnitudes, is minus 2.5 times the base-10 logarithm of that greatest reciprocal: 2.08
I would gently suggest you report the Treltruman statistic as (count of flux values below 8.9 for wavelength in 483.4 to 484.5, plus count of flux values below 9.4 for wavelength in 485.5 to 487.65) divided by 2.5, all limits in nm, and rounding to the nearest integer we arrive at 9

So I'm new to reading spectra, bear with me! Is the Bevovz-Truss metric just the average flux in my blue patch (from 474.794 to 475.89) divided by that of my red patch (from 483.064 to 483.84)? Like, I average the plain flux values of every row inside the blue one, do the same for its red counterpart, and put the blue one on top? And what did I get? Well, 0.85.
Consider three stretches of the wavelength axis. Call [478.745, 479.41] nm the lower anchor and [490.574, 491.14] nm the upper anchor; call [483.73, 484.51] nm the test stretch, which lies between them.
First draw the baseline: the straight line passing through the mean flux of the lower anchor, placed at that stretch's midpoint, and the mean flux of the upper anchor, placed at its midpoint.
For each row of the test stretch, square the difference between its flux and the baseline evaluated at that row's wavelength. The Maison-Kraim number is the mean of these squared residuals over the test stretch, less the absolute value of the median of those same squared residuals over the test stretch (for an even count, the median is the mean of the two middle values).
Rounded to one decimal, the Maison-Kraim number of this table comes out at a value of 1.4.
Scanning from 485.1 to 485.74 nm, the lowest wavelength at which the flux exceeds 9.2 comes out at 485.126 nm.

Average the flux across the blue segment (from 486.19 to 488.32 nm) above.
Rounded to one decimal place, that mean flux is 9.8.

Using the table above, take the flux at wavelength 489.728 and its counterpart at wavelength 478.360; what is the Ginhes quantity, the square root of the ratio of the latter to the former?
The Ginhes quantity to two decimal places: 0.86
